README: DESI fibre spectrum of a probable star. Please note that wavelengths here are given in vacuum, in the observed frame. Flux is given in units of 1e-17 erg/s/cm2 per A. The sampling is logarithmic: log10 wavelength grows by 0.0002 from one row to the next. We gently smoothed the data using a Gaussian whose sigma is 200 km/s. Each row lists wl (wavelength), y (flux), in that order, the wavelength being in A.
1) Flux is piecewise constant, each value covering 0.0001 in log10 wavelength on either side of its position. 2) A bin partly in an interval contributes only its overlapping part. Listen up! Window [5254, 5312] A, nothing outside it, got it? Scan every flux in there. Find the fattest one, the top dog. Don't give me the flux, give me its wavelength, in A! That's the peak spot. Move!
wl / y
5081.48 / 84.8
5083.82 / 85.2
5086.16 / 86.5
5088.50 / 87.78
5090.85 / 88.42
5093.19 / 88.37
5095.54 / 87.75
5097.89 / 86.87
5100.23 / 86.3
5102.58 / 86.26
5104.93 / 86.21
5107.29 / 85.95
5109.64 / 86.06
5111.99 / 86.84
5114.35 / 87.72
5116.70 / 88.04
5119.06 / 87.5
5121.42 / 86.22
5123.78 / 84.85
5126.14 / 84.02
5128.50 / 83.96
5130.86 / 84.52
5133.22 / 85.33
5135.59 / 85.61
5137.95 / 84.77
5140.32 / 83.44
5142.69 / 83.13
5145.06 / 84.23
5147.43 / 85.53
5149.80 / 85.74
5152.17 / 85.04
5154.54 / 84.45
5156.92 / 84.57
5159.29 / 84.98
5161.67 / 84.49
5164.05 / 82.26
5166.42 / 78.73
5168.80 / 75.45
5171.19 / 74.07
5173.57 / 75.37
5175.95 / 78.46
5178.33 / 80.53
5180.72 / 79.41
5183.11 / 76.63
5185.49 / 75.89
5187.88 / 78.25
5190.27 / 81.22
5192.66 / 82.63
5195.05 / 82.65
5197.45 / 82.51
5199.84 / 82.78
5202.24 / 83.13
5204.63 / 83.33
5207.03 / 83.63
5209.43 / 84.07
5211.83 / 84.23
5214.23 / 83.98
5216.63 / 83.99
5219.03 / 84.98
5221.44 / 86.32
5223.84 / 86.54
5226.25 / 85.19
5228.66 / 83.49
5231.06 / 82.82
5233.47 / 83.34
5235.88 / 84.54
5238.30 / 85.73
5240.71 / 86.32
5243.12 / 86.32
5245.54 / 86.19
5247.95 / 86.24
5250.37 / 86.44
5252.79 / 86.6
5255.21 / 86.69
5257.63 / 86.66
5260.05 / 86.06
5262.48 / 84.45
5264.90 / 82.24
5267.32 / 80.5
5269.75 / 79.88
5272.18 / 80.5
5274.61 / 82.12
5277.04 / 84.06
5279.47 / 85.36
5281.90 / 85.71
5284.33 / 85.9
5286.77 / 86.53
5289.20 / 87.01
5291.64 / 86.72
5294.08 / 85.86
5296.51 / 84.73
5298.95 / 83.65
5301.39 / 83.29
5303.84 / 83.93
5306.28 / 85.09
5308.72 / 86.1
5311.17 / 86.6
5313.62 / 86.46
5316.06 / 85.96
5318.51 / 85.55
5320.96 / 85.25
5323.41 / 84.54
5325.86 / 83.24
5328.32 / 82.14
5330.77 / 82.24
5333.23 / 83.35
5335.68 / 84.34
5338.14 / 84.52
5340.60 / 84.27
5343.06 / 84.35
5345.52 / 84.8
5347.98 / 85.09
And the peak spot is 5289.20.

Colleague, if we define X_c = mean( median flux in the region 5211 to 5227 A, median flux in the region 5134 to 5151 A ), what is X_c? 84.9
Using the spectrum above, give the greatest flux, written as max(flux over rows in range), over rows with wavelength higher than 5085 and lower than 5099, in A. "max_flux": 88.42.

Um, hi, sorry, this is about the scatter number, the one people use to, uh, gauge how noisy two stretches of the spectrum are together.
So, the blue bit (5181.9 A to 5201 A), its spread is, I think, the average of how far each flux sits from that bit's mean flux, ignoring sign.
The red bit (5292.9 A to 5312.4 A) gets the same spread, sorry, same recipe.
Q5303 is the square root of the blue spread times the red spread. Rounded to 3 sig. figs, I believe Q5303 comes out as 1.60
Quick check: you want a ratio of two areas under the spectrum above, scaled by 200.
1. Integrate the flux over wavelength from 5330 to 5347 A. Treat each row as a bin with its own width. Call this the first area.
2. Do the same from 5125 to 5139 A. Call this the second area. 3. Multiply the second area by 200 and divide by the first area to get 166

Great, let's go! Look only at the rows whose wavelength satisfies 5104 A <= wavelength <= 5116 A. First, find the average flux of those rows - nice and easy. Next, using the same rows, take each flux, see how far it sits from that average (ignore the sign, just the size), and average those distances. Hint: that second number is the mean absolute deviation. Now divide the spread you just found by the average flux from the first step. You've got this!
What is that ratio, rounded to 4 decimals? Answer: 0.0067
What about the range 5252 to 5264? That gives 0.0078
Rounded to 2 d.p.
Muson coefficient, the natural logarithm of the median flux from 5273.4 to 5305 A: 4.45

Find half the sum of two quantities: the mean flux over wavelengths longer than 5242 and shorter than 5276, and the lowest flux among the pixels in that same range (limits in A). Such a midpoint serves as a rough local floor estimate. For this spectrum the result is 82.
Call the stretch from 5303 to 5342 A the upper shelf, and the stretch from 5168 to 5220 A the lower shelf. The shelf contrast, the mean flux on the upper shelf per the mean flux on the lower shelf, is 1.05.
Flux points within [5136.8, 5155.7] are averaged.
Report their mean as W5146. 85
